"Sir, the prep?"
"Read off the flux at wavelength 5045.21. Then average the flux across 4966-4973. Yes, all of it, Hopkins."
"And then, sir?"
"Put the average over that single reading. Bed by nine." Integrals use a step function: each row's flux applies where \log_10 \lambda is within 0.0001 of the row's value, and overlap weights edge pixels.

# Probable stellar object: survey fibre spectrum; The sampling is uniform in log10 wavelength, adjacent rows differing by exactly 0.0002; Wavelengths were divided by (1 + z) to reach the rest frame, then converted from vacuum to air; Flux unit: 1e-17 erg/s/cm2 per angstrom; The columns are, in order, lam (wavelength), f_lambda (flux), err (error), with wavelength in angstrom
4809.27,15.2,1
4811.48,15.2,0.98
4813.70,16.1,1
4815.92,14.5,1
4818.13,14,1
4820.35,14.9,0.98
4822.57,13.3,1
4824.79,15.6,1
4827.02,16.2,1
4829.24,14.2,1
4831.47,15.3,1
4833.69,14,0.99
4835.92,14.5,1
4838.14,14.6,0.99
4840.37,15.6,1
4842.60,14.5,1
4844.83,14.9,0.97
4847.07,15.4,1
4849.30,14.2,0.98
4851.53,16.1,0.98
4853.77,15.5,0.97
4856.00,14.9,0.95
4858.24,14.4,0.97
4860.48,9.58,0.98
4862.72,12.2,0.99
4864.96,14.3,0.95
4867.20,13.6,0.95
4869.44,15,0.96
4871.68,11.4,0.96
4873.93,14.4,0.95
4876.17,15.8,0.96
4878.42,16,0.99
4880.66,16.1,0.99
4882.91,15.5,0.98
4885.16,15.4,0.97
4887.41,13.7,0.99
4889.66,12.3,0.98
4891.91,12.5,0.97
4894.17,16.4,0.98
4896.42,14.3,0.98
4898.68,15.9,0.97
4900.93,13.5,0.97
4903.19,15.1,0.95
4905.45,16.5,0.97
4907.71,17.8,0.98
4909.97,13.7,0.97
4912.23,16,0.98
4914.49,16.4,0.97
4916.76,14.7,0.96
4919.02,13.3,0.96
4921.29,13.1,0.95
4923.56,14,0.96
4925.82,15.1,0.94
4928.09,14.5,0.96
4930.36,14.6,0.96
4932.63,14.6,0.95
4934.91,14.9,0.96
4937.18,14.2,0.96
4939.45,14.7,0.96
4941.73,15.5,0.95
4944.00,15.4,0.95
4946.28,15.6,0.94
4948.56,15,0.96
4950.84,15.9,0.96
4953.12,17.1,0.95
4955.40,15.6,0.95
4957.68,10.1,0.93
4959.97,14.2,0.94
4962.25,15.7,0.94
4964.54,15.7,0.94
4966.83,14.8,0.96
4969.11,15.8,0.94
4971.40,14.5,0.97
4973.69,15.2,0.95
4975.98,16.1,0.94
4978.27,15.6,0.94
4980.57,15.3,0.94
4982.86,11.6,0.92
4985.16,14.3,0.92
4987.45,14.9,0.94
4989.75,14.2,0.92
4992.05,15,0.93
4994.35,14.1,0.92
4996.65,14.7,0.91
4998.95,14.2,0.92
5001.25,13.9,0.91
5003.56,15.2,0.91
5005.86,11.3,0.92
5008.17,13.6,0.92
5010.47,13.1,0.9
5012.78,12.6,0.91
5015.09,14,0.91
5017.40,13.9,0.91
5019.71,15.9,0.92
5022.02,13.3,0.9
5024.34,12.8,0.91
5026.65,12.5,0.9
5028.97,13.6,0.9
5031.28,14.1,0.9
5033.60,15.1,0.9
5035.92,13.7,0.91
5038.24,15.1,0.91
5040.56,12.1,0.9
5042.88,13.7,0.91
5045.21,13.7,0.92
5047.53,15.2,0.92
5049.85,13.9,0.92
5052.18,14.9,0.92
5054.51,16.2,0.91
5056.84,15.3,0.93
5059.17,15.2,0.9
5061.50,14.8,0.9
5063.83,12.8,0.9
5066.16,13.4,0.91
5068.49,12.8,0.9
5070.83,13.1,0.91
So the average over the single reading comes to 1.10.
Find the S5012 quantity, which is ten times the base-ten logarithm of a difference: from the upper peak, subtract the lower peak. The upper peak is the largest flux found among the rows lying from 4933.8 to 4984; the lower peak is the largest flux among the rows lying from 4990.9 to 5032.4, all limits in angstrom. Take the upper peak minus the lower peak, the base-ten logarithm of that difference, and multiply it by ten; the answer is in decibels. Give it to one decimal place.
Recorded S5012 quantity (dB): 0.8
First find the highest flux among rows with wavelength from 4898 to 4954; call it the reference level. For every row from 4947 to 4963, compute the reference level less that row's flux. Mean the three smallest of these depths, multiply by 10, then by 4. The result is 63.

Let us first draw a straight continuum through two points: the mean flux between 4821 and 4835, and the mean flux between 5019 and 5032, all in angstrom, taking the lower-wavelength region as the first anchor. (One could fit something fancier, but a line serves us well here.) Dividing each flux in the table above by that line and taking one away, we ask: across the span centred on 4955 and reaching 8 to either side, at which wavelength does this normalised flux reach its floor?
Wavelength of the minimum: 4957.68 angstrom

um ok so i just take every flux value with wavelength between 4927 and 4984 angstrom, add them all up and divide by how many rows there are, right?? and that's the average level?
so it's 14.9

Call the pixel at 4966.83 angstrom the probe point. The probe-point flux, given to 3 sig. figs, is 14.8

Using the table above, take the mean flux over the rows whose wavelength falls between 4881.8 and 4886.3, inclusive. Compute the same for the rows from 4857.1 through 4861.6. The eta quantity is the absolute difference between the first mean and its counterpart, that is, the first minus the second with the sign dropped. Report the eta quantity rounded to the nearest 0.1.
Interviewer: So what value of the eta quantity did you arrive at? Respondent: 3.5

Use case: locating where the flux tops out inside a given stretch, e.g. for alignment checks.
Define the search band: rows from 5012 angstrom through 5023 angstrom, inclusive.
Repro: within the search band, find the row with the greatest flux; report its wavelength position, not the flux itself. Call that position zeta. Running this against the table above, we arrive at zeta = 5019.71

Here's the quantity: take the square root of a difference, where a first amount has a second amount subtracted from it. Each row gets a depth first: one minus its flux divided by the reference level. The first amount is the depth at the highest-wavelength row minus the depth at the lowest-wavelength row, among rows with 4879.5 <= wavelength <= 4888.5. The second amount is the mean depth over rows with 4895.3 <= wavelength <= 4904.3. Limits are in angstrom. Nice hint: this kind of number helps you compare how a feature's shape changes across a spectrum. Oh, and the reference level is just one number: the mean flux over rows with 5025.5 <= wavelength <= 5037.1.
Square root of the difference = 0.49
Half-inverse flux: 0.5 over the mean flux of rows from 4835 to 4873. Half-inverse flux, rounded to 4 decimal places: 0.0353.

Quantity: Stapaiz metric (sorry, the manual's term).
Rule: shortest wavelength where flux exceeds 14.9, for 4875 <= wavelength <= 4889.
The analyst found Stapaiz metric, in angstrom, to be 4876.17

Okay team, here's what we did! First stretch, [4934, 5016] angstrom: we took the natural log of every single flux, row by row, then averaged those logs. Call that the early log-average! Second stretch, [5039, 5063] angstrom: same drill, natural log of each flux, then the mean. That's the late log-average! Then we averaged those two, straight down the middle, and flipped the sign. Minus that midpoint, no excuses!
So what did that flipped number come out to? -2.67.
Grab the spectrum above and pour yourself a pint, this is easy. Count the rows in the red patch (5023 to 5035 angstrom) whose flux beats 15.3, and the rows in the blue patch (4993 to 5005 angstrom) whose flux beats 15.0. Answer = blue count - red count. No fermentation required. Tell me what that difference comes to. 1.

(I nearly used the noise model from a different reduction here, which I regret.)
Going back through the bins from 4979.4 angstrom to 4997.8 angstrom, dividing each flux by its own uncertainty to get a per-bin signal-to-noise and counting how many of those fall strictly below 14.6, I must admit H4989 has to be 1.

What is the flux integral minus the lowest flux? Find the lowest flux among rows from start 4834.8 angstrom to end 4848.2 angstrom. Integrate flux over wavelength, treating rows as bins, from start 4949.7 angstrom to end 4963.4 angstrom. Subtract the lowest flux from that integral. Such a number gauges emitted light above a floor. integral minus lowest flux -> 188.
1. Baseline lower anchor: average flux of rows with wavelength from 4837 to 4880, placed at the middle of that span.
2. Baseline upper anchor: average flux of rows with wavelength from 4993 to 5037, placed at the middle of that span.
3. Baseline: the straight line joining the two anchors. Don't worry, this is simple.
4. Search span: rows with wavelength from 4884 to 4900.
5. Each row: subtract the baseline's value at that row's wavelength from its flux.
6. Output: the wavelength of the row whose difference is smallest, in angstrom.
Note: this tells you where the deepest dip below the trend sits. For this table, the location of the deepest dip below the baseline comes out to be 4889.66 angstrom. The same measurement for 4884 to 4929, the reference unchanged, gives 4889.66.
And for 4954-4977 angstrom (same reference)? 4957.68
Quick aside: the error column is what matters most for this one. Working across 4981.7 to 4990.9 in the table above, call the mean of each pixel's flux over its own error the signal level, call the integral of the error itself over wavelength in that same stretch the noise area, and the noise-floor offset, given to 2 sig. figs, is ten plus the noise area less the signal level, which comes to 3.6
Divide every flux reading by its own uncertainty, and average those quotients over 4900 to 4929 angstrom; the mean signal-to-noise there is 15.5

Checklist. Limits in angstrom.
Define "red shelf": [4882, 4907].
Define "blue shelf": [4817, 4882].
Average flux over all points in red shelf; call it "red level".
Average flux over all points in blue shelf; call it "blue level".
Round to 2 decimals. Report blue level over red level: 0.99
